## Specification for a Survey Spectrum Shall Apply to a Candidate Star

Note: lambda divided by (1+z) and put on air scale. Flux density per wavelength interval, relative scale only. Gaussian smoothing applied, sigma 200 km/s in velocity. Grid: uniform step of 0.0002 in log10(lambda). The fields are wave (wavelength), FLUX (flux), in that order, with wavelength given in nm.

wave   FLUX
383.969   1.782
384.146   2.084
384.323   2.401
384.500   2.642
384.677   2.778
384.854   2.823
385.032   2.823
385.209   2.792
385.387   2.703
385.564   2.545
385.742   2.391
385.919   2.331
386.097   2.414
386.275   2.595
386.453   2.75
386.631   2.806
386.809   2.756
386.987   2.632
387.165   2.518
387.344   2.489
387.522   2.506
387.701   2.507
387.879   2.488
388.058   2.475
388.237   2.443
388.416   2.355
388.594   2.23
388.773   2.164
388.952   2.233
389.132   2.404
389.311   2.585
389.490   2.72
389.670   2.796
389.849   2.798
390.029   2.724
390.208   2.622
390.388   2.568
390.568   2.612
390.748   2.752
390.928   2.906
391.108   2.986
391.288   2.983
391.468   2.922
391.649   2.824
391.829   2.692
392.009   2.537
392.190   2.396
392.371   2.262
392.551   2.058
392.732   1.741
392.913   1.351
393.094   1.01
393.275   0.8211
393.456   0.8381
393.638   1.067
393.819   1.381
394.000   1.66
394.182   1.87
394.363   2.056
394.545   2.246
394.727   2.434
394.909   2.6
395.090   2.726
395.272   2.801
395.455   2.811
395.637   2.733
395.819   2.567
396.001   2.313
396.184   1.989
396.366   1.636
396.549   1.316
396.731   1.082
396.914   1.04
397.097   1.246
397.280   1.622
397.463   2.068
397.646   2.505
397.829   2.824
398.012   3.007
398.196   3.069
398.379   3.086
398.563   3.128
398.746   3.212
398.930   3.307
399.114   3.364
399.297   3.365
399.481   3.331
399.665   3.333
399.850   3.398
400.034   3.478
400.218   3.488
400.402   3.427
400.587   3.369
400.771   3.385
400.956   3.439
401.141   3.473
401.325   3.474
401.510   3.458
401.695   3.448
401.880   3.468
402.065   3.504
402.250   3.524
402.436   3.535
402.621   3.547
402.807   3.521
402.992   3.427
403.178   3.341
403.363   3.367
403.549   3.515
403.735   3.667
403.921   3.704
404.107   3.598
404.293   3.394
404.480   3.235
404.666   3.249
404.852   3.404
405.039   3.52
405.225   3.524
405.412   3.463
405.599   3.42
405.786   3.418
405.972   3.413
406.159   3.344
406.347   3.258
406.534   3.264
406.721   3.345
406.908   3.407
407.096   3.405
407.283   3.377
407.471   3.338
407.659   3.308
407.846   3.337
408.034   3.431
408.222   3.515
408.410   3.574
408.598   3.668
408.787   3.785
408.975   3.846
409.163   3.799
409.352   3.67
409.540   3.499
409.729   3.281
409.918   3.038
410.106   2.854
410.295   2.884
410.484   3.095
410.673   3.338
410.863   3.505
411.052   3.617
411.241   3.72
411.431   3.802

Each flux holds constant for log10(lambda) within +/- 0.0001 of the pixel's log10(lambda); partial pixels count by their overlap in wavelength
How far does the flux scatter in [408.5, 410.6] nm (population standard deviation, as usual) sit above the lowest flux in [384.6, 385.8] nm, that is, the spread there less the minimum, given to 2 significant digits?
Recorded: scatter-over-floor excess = -2.0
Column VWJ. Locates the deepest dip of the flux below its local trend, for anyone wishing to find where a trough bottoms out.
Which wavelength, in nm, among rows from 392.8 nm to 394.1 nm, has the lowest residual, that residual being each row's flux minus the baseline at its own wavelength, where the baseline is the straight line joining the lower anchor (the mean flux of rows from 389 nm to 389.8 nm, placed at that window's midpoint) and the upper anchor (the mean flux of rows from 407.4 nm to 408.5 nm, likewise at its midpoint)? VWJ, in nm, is 393.275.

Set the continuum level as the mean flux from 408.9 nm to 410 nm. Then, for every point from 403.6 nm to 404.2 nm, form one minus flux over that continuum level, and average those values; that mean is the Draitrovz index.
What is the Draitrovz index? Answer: -0.04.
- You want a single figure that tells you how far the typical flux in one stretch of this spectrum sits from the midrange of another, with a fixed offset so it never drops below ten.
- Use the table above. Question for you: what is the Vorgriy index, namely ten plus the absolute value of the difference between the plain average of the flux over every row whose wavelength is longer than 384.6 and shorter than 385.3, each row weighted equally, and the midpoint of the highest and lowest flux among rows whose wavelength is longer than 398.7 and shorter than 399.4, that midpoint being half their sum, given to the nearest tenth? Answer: 10.5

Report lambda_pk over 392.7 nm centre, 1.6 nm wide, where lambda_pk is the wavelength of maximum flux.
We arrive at 392.009 nm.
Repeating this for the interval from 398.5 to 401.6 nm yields 400.218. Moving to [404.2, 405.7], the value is 405.225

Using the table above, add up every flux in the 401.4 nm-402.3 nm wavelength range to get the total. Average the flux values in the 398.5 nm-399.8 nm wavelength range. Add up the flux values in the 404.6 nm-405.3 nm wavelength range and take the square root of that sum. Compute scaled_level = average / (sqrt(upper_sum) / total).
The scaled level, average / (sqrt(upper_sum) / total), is 15.5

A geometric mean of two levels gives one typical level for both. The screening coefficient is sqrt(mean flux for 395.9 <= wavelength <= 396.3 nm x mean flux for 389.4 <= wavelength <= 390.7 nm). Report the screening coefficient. 2.4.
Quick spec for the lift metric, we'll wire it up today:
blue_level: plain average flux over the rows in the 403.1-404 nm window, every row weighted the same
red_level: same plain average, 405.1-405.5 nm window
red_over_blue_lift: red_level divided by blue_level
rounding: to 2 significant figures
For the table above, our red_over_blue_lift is 0.99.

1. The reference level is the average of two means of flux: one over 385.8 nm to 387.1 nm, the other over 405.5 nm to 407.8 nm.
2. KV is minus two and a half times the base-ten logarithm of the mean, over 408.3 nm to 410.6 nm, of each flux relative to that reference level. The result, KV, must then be -0.15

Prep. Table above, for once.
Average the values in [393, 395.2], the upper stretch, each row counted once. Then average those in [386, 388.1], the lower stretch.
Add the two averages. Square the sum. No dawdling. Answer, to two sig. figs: 19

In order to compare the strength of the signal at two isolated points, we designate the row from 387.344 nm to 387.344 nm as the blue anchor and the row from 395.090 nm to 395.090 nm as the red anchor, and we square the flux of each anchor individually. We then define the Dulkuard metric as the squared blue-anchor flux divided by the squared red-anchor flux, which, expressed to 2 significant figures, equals 0.83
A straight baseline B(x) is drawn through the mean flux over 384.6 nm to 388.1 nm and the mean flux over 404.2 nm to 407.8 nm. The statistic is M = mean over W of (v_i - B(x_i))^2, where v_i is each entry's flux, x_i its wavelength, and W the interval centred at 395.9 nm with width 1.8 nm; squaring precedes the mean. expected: 1.0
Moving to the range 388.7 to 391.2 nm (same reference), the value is 0.1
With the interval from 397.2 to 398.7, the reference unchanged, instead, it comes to 0.4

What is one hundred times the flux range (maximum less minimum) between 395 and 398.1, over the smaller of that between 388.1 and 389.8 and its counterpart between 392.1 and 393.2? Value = 311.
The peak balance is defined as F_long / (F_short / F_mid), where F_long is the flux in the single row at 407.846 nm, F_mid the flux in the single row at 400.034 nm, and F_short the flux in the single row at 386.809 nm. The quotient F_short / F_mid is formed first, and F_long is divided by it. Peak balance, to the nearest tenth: 4.2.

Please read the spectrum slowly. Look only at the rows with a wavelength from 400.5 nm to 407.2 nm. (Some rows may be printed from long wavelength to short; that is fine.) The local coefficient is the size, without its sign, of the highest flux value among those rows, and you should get 3.7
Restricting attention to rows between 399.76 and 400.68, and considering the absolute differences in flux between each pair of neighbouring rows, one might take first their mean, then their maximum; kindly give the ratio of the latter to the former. 1.5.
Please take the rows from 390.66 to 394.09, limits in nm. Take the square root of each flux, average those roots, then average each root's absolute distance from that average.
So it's 0.26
